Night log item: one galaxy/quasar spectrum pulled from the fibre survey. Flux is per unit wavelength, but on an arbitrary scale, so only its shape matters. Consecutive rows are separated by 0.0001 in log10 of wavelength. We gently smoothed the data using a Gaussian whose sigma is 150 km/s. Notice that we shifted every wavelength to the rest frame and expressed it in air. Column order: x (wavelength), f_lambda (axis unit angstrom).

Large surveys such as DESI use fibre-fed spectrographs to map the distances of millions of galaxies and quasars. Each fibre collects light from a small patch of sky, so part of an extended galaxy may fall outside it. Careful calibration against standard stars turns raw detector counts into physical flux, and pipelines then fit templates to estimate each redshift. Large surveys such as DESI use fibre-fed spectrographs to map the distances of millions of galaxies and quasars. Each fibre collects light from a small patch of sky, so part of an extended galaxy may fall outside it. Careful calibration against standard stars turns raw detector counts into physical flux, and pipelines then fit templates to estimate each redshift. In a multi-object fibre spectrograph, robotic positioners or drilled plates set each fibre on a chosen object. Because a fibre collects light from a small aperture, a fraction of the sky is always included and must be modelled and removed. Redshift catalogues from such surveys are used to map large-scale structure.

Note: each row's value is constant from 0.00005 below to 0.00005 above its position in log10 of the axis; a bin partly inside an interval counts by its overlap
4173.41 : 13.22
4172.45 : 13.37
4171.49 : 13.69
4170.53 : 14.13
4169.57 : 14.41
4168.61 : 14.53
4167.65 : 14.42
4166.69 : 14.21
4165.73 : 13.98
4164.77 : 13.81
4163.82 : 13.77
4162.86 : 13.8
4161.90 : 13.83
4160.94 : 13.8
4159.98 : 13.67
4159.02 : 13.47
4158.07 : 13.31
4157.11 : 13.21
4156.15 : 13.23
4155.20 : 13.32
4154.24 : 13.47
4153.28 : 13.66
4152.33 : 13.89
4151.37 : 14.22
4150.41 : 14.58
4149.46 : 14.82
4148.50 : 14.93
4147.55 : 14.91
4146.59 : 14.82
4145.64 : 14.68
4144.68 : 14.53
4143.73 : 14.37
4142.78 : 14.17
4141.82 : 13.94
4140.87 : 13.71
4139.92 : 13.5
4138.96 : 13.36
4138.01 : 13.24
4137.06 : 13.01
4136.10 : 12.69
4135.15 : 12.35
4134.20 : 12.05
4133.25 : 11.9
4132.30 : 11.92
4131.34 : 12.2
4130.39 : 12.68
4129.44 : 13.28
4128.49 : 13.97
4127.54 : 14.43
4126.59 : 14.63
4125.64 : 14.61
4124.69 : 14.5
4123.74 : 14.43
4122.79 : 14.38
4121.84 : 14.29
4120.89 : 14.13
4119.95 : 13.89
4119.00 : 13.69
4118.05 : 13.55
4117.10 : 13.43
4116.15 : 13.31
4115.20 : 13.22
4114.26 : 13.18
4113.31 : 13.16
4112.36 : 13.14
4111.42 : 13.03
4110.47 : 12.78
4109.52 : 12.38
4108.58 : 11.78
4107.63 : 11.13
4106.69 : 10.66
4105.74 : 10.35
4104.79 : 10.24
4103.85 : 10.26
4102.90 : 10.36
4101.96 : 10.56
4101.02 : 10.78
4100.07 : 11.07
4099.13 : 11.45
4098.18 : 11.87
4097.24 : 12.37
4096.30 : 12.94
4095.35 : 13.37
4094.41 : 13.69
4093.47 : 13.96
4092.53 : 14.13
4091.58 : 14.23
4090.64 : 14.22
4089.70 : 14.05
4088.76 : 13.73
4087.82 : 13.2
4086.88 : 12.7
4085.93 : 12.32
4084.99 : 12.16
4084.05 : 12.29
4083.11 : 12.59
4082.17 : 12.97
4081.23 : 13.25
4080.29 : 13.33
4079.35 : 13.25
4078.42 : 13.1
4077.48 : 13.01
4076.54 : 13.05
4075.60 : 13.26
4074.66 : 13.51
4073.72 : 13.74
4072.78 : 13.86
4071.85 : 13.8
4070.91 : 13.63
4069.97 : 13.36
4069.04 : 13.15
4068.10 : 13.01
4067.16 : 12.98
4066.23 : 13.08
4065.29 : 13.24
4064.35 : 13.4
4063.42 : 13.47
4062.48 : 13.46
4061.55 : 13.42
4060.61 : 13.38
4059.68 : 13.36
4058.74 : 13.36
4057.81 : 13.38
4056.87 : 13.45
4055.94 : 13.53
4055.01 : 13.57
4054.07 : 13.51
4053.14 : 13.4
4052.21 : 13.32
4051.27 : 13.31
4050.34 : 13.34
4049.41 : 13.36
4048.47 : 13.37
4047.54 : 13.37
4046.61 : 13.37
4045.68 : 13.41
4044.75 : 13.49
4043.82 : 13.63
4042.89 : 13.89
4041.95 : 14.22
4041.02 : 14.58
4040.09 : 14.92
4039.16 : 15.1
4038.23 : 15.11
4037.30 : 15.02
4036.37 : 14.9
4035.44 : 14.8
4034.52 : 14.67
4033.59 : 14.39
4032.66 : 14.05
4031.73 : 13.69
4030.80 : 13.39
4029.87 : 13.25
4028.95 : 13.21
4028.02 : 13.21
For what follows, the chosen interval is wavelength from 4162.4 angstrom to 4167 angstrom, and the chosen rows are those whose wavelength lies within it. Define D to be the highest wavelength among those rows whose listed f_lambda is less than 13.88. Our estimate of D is 4164.77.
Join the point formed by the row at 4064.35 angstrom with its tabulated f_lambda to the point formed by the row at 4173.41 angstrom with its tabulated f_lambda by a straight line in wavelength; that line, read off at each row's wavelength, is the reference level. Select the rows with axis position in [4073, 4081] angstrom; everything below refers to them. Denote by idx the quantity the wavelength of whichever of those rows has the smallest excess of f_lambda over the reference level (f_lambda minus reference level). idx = 4077.48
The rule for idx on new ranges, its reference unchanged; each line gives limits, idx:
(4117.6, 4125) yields 4118.05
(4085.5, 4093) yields 4085.93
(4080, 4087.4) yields 4084.99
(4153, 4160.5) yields 4157.11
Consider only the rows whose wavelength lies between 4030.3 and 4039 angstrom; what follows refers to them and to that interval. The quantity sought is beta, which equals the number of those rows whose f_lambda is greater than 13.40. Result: 8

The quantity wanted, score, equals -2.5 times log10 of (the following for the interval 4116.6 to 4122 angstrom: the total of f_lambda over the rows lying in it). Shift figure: -4.80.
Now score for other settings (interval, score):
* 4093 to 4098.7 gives -4.73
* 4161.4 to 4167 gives -4.80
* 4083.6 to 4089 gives -4.71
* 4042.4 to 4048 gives -4.77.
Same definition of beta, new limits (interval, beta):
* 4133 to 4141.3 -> 2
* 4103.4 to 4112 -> 0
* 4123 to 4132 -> 6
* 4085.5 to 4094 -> 6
